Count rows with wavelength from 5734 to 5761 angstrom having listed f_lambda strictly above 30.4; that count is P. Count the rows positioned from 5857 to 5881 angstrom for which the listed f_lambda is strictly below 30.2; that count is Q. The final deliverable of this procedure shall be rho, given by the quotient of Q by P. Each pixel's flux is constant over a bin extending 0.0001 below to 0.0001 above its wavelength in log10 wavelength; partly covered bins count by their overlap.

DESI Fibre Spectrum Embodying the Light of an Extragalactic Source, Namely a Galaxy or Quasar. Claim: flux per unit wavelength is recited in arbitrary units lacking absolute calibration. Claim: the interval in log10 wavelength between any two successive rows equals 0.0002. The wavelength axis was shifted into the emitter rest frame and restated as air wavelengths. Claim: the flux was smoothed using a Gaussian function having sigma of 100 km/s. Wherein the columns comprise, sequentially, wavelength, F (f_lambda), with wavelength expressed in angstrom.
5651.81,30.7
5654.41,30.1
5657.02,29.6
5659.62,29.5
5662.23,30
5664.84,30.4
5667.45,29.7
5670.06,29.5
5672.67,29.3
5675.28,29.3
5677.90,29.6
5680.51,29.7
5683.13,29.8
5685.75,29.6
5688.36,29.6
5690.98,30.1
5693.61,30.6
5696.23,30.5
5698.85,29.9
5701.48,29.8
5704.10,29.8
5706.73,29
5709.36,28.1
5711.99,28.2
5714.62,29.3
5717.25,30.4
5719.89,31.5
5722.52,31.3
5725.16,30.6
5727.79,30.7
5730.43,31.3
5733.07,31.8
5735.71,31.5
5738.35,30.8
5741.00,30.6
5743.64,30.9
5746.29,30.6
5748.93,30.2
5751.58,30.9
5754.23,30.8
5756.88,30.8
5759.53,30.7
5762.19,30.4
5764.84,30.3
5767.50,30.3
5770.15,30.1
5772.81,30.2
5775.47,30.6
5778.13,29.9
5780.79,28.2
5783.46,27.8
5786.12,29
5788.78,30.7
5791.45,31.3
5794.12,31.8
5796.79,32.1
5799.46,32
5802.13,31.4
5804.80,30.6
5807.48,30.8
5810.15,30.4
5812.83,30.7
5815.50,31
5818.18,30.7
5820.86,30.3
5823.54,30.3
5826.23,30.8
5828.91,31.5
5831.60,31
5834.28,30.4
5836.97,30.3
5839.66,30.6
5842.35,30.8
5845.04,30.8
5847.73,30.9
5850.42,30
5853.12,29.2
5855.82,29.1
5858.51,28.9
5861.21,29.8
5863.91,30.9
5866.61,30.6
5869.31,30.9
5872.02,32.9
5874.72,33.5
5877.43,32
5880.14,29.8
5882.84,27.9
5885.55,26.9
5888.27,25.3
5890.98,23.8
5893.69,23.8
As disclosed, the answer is 0.33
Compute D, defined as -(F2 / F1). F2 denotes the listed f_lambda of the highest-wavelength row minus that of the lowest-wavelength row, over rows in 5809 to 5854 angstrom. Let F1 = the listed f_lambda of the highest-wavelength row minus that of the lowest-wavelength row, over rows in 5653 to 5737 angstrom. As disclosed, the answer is 0.9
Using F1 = 1.4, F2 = -1.2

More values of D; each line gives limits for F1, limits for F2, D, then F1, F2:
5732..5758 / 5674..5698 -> 1.2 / -1.0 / 1.2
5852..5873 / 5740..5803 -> -0.2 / 3.7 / 0.8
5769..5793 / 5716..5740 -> -0.3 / 1.2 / 0.4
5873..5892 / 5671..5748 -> 0.1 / -9.7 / 1.3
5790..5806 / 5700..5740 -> 1.4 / -0.7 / 1.0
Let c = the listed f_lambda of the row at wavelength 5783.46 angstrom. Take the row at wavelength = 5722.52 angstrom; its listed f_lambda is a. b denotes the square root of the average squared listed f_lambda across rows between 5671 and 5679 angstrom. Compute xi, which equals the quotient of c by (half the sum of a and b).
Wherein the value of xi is 0.92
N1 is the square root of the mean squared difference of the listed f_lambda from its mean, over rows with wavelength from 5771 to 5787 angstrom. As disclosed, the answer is 1.0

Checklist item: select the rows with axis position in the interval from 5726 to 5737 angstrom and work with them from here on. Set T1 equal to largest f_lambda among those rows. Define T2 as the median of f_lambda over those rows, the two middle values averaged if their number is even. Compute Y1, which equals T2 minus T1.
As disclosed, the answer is -0.40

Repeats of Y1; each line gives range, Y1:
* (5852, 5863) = -0.65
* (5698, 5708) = -0.10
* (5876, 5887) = -3.15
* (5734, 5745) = -0.65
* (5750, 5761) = -0.10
